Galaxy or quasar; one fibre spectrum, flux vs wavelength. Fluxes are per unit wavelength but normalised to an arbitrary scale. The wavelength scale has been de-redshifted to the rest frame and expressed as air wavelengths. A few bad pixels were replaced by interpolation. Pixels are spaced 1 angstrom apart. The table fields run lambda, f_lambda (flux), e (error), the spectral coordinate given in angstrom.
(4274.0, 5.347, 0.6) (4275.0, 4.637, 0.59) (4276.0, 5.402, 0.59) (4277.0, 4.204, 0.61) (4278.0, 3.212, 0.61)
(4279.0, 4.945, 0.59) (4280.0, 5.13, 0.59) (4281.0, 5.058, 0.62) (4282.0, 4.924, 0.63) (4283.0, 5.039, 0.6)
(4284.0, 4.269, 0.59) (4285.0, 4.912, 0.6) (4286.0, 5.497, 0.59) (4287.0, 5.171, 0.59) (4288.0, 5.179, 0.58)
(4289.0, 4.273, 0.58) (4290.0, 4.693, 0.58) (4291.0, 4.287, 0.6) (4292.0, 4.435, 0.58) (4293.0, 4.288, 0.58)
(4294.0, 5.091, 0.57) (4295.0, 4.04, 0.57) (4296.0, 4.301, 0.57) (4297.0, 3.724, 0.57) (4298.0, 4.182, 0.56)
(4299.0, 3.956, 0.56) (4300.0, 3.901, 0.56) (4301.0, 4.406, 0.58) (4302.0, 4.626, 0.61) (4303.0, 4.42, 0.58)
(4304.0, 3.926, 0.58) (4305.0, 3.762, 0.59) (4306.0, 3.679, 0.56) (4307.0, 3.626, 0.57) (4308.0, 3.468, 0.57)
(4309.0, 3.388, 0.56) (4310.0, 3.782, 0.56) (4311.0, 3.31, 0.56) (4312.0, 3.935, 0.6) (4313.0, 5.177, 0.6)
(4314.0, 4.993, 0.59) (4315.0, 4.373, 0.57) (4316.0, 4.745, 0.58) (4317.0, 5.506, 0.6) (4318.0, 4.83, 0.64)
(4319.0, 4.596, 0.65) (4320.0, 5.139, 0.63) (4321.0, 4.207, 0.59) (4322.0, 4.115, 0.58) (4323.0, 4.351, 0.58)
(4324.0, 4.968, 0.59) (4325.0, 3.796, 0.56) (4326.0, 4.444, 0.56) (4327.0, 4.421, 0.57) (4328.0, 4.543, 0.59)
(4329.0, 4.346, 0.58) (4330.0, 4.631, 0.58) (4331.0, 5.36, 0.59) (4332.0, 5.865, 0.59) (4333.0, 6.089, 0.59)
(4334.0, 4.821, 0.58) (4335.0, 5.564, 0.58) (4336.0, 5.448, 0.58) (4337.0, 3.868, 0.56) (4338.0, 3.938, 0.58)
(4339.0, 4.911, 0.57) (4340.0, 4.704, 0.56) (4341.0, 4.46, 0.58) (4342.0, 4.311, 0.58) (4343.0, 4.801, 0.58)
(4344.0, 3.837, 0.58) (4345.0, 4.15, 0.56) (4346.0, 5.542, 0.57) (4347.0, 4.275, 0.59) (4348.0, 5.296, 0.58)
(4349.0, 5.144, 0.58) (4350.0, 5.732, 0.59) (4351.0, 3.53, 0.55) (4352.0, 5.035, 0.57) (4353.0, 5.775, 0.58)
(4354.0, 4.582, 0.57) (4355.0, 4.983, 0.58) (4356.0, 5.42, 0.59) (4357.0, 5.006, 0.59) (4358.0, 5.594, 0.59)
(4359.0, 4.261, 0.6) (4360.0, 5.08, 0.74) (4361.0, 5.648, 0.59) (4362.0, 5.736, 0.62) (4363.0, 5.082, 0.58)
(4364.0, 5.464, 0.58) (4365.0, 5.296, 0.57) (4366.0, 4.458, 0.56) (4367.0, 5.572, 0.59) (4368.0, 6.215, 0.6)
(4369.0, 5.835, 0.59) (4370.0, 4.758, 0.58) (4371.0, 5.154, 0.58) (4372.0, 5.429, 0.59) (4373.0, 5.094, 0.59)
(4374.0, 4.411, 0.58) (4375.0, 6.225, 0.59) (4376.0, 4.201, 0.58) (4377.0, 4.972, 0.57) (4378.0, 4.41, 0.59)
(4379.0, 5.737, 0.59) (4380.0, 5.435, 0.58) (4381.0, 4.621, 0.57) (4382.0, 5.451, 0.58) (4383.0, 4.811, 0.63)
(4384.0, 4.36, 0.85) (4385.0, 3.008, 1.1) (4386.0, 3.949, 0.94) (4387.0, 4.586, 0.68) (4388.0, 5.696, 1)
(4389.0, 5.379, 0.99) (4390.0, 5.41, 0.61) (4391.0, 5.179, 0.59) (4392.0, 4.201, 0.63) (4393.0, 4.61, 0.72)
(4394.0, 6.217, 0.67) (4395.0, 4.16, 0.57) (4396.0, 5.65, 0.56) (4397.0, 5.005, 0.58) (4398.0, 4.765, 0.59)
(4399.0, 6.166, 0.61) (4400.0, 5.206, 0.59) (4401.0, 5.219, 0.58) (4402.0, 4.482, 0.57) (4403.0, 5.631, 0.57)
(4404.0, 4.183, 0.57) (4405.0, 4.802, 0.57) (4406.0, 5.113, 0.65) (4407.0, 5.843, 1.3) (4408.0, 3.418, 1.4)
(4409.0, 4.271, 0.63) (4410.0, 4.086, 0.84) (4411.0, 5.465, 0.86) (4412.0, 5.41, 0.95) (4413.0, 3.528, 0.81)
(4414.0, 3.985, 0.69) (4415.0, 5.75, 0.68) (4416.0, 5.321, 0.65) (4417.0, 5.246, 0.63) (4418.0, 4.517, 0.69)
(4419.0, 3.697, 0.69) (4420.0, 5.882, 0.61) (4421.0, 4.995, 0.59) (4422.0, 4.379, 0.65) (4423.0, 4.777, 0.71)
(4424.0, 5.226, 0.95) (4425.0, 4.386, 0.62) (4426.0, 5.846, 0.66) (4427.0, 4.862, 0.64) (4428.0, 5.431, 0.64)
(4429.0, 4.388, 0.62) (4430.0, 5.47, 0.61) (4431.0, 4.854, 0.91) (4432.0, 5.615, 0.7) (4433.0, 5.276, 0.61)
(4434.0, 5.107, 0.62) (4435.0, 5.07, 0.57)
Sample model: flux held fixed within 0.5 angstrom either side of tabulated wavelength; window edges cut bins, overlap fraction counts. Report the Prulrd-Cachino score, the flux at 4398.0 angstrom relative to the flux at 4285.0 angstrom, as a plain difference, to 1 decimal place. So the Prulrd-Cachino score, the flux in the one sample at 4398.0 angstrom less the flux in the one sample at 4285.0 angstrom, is -0.1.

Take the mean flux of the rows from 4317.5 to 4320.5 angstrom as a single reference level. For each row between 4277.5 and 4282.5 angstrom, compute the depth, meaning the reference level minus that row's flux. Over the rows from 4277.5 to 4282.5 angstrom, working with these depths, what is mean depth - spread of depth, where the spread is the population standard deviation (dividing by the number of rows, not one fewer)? -0.52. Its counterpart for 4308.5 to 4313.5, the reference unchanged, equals 0.27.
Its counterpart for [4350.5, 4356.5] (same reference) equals -0.74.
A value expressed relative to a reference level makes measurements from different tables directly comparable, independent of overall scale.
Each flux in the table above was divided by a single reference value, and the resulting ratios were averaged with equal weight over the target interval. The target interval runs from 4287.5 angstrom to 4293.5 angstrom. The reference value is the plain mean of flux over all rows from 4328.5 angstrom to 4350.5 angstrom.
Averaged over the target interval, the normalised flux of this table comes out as 0.93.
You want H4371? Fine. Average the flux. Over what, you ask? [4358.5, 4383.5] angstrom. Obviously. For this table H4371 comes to 5.2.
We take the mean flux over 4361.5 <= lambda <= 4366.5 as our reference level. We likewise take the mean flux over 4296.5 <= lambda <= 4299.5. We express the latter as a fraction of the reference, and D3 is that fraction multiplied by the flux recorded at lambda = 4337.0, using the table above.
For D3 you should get 2.9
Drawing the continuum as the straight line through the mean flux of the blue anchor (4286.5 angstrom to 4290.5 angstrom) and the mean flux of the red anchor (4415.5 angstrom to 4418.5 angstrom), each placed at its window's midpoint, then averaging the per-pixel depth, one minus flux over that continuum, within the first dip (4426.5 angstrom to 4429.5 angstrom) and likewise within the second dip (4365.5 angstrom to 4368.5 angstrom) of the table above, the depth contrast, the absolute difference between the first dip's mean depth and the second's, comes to 0.12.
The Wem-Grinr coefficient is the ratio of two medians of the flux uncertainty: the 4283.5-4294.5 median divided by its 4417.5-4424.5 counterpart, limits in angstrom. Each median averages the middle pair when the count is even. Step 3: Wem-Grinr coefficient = 0.84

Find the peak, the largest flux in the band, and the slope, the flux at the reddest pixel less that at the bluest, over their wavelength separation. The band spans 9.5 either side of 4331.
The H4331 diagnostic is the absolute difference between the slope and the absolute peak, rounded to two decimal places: 6.06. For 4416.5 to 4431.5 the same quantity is 5.91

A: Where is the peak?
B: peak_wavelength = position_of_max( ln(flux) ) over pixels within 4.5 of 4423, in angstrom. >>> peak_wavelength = 4420.0 angstrom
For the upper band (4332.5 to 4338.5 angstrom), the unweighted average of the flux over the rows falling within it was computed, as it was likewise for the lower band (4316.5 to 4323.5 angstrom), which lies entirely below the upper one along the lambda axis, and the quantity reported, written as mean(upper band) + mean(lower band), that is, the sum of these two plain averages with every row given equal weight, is 9.6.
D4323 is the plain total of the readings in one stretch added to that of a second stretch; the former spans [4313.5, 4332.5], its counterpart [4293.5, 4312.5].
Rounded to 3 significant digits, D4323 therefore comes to 165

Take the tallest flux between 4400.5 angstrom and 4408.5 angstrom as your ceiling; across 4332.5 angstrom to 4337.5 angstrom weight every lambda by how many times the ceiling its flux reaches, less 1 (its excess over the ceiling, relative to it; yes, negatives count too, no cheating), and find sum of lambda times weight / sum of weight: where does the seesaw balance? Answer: 4336.1 angstrom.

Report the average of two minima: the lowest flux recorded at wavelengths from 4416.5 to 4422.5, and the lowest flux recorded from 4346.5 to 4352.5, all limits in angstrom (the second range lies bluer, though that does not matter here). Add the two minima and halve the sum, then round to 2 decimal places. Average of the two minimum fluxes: 3.61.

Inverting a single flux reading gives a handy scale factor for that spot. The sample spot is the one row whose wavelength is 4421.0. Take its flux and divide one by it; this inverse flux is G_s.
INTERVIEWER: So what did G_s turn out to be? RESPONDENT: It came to 0.20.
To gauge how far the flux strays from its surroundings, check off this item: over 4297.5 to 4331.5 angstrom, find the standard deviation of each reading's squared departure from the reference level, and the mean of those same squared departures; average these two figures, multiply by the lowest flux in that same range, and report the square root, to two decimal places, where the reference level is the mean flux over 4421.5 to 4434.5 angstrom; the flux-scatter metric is 1.67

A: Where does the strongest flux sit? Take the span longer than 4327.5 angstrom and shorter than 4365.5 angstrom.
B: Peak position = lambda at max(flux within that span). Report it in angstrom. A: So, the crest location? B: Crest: 4333.0 angstrom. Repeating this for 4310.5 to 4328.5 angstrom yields 4317.0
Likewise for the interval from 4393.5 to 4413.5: 4394.0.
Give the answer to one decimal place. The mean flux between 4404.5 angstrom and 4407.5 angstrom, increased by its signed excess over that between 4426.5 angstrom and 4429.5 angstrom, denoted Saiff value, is 5.6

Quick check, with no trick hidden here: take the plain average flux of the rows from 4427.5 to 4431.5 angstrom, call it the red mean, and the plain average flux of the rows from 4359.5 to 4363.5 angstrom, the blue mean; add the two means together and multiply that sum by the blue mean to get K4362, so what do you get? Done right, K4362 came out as 56.1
